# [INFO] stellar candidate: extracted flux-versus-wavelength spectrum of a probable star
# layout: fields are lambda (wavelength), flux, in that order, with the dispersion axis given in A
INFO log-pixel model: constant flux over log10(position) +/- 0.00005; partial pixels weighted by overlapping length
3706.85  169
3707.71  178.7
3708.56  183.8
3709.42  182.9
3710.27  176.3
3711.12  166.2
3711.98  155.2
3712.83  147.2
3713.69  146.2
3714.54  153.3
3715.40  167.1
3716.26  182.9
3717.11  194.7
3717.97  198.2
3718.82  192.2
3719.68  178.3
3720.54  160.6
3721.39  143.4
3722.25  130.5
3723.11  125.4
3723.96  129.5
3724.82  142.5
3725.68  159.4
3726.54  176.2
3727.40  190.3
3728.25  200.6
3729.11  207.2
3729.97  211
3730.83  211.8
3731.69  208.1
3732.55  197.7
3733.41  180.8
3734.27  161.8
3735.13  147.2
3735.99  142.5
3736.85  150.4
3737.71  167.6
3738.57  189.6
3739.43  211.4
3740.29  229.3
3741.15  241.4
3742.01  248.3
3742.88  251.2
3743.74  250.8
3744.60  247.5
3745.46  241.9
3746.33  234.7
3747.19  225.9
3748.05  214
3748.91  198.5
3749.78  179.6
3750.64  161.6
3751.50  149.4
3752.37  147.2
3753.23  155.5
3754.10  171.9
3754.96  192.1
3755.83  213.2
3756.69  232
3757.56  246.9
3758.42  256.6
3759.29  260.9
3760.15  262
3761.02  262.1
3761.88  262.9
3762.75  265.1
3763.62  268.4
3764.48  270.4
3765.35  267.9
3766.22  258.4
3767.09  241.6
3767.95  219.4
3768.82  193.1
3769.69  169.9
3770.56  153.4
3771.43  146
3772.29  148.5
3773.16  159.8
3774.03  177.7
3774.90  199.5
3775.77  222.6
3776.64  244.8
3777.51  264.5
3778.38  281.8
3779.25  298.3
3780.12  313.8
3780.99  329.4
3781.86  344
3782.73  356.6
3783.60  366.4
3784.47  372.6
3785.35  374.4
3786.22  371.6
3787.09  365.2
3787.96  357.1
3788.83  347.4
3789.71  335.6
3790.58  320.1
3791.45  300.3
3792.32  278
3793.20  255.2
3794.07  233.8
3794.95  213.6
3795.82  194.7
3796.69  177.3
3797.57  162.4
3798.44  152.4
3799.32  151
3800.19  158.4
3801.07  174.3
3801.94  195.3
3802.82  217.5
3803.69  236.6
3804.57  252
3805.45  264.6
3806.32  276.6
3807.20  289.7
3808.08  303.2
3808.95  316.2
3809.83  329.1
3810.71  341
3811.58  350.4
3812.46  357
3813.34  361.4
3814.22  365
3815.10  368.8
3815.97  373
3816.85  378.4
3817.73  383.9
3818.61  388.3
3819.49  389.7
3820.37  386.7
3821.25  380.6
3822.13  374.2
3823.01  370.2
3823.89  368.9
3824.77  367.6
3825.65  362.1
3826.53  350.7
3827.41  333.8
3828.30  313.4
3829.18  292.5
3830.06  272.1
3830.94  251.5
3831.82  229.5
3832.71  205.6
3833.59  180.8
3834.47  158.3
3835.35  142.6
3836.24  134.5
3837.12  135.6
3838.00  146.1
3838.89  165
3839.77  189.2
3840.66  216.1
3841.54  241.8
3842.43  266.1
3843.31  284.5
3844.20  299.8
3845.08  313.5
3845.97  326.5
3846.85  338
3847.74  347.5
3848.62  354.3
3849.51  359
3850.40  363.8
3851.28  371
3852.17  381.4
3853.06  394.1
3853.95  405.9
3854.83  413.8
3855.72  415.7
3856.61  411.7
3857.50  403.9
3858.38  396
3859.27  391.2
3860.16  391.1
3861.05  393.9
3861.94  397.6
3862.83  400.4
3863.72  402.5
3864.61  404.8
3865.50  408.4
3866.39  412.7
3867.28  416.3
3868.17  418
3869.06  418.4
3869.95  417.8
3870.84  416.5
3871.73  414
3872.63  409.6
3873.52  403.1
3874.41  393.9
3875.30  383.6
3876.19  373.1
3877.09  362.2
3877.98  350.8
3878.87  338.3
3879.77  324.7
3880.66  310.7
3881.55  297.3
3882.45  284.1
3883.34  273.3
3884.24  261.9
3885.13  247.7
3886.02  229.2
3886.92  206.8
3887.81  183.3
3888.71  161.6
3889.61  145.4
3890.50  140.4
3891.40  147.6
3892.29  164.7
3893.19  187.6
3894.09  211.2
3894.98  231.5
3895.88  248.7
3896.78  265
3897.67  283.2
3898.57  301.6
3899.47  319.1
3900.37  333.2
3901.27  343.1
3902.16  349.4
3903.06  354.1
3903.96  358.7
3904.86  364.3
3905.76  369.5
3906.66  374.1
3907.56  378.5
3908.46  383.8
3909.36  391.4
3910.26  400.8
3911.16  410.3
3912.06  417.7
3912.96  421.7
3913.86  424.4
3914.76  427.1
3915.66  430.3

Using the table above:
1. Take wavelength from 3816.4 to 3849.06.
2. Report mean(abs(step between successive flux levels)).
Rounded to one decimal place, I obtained 13.5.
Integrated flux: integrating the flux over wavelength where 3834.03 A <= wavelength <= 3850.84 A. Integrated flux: 4233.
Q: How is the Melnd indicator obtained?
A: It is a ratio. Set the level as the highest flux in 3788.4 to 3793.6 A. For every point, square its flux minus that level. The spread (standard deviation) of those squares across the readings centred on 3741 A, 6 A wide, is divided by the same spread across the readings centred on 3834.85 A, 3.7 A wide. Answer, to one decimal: 0.8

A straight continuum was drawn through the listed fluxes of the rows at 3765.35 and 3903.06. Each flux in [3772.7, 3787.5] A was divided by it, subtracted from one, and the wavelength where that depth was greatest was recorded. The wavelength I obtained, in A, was 3773.16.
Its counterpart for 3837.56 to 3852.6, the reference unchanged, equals 3838.00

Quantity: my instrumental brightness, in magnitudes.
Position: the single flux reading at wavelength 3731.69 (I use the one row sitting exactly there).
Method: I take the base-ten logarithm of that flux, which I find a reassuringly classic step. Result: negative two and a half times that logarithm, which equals -5.8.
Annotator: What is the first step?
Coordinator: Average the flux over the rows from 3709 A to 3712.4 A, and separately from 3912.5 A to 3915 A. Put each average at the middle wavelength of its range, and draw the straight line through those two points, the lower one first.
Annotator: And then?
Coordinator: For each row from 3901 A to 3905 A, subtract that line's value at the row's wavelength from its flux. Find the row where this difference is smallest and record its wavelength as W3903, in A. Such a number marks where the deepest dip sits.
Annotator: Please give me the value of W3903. 3901.27 A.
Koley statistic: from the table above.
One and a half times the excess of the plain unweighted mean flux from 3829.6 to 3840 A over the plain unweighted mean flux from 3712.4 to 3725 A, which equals 37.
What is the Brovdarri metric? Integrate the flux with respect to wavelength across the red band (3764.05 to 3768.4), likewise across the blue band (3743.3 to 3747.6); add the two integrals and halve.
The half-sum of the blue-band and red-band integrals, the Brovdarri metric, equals 1063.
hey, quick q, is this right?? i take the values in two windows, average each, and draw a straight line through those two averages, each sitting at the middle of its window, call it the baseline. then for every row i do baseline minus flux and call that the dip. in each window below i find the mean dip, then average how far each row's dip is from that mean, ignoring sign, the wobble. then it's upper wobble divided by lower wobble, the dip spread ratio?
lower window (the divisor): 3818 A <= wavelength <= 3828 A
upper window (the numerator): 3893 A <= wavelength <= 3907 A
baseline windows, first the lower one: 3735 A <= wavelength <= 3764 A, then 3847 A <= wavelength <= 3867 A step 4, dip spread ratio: 2.8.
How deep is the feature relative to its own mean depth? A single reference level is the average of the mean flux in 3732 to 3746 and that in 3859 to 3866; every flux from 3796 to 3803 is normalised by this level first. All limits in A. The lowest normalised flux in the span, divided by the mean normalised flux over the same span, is 0.87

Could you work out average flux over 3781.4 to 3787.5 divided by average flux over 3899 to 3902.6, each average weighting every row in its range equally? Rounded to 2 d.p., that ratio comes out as 1.08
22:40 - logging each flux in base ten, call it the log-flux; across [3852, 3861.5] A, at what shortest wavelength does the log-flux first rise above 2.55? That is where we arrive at 3852.17 A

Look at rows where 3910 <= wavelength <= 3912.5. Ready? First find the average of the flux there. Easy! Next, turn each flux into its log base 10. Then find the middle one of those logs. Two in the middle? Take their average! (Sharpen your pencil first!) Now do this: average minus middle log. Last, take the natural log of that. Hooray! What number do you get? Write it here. 6.01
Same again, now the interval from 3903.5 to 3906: 5.89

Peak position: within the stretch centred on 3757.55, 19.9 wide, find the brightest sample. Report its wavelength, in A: 3764.48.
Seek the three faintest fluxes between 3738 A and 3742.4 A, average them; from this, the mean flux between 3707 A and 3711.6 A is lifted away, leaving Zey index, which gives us 33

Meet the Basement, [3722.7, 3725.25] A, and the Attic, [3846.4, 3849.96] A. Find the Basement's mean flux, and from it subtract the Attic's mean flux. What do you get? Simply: -217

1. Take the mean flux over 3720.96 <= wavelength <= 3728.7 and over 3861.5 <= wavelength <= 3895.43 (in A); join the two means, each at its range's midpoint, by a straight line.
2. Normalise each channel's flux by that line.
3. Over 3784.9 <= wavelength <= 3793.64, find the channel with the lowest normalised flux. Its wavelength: 3793.20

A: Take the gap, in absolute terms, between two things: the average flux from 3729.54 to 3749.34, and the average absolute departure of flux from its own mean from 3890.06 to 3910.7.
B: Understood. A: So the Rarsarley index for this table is 136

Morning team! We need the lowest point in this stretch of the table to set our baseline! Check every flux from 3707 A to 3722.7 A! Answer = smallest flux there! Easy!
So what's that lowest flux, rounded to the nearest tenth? 130.5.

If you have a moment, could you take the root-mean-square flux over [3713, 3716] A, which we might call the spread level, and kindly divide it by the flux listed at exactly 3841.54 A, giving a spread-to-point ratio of 0.6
